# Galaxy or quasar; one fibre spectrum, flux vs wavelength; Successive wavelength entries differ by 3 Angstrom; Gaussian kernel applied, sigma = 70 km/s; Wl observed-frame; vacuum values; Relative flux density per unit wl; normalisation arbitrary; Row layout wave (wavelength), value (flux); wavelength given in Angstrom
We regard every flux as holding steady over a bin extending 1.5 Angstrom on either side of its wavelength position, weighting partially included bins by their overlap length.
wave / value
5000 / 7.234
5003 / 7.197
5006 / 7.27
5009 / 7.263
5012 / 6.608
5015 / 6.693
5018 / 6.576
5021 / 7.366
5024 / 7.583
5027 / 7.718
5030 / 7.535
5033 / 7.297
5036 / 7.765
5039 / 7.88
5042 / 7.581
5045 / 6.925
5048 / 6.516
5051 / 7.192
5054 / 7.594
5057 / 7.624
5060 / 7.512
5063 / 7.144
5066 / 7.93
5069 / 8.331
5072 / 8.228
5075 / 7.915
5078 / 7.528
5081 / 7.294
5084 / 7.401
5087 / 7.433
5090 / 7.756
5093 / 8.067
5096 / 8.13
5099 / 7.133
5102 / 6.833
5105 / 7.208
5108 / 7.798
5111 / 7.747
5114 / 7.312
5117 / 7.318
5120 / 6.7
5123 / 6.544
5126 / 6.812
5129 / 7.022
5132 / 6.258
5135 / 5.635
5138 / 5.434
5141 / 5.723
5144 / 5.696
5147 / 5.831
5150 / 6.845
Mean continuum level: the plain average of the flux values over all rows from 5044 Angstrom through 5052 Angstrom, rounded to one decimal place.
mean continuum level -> 6.9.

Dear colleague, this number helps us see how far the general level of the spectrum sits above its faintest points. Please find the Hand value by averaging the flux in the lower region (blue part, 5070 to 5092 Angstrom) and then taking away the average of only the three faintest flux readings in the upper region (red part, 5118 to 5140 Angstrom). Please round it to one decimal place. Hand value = 1.9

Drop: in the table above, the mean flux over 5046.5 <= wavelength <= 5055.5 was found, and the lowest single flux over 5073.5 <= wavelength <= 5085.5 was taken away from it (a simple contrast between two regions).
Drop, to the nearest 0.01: -0.19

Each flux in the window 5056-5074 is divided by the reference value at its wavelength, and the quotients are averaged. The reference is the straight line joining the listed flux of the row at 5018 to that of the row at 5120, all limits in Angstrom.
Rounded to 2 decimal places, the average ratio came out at 1.18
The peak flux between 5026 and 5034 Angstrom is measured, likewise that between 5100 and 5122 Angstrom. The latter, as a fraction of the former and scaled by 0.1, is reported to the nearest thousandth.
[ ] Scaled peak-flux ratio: 0.101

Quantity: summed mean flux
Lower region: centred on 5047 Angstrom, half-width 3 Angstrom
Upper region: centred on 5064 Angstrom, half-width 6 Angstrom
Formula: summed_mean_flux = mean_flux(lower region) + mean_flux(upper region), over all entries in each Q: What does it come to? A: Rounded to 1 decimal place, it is 14.4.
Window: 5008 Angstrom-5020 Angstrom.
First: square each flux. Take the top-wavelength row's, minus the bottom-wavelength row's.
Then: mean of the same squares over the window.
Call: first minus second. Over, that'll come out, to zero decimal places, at -56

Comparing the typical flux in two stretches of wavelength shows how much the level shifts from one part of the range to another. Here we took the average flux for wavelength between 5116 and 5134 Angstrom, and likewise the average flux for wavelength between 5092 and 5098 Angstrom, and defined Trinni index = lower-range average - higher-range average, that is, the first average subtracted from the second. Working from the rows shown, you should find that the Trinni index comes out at 1.3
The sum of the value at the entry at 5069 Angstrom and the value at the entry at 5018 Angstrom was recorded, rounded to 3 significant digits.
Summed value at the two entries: 14.9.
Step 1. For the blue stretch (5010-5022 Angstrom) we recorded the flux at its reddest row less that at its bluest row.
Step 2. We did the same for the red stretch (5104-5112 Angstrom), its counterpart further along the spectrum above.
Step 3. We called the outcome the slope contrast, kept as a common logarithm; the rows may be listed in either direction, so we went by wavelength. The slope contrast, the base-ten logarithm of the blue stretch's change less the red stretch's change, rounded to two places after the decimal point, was -0.66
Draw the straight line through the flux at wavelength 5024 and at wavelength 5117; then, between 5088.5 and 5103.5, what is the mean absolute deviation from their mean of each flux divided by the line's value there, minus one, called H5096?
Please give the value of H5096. 0.06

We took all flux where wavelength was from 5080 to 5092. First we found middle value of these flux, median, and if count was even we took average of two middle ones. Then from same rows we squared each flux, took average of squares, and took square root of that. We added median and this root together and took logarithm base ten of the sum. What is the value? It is 1.17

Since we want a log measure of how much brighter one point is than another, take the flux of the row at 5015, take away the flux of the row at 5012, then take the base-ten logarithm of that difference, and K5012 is -1.1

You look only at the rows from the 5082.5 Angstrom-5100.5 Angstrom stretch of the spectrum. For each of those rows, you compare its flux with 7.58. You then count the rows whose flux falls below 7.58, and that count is 3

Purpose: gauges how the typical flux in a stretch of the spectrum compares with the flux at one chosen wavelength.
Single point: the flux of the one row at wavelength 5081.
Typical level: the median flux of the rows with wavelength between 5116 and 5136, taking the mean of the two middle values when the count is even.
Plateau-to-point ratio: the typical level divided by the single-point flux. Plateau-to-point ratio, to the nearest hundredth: 0.92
